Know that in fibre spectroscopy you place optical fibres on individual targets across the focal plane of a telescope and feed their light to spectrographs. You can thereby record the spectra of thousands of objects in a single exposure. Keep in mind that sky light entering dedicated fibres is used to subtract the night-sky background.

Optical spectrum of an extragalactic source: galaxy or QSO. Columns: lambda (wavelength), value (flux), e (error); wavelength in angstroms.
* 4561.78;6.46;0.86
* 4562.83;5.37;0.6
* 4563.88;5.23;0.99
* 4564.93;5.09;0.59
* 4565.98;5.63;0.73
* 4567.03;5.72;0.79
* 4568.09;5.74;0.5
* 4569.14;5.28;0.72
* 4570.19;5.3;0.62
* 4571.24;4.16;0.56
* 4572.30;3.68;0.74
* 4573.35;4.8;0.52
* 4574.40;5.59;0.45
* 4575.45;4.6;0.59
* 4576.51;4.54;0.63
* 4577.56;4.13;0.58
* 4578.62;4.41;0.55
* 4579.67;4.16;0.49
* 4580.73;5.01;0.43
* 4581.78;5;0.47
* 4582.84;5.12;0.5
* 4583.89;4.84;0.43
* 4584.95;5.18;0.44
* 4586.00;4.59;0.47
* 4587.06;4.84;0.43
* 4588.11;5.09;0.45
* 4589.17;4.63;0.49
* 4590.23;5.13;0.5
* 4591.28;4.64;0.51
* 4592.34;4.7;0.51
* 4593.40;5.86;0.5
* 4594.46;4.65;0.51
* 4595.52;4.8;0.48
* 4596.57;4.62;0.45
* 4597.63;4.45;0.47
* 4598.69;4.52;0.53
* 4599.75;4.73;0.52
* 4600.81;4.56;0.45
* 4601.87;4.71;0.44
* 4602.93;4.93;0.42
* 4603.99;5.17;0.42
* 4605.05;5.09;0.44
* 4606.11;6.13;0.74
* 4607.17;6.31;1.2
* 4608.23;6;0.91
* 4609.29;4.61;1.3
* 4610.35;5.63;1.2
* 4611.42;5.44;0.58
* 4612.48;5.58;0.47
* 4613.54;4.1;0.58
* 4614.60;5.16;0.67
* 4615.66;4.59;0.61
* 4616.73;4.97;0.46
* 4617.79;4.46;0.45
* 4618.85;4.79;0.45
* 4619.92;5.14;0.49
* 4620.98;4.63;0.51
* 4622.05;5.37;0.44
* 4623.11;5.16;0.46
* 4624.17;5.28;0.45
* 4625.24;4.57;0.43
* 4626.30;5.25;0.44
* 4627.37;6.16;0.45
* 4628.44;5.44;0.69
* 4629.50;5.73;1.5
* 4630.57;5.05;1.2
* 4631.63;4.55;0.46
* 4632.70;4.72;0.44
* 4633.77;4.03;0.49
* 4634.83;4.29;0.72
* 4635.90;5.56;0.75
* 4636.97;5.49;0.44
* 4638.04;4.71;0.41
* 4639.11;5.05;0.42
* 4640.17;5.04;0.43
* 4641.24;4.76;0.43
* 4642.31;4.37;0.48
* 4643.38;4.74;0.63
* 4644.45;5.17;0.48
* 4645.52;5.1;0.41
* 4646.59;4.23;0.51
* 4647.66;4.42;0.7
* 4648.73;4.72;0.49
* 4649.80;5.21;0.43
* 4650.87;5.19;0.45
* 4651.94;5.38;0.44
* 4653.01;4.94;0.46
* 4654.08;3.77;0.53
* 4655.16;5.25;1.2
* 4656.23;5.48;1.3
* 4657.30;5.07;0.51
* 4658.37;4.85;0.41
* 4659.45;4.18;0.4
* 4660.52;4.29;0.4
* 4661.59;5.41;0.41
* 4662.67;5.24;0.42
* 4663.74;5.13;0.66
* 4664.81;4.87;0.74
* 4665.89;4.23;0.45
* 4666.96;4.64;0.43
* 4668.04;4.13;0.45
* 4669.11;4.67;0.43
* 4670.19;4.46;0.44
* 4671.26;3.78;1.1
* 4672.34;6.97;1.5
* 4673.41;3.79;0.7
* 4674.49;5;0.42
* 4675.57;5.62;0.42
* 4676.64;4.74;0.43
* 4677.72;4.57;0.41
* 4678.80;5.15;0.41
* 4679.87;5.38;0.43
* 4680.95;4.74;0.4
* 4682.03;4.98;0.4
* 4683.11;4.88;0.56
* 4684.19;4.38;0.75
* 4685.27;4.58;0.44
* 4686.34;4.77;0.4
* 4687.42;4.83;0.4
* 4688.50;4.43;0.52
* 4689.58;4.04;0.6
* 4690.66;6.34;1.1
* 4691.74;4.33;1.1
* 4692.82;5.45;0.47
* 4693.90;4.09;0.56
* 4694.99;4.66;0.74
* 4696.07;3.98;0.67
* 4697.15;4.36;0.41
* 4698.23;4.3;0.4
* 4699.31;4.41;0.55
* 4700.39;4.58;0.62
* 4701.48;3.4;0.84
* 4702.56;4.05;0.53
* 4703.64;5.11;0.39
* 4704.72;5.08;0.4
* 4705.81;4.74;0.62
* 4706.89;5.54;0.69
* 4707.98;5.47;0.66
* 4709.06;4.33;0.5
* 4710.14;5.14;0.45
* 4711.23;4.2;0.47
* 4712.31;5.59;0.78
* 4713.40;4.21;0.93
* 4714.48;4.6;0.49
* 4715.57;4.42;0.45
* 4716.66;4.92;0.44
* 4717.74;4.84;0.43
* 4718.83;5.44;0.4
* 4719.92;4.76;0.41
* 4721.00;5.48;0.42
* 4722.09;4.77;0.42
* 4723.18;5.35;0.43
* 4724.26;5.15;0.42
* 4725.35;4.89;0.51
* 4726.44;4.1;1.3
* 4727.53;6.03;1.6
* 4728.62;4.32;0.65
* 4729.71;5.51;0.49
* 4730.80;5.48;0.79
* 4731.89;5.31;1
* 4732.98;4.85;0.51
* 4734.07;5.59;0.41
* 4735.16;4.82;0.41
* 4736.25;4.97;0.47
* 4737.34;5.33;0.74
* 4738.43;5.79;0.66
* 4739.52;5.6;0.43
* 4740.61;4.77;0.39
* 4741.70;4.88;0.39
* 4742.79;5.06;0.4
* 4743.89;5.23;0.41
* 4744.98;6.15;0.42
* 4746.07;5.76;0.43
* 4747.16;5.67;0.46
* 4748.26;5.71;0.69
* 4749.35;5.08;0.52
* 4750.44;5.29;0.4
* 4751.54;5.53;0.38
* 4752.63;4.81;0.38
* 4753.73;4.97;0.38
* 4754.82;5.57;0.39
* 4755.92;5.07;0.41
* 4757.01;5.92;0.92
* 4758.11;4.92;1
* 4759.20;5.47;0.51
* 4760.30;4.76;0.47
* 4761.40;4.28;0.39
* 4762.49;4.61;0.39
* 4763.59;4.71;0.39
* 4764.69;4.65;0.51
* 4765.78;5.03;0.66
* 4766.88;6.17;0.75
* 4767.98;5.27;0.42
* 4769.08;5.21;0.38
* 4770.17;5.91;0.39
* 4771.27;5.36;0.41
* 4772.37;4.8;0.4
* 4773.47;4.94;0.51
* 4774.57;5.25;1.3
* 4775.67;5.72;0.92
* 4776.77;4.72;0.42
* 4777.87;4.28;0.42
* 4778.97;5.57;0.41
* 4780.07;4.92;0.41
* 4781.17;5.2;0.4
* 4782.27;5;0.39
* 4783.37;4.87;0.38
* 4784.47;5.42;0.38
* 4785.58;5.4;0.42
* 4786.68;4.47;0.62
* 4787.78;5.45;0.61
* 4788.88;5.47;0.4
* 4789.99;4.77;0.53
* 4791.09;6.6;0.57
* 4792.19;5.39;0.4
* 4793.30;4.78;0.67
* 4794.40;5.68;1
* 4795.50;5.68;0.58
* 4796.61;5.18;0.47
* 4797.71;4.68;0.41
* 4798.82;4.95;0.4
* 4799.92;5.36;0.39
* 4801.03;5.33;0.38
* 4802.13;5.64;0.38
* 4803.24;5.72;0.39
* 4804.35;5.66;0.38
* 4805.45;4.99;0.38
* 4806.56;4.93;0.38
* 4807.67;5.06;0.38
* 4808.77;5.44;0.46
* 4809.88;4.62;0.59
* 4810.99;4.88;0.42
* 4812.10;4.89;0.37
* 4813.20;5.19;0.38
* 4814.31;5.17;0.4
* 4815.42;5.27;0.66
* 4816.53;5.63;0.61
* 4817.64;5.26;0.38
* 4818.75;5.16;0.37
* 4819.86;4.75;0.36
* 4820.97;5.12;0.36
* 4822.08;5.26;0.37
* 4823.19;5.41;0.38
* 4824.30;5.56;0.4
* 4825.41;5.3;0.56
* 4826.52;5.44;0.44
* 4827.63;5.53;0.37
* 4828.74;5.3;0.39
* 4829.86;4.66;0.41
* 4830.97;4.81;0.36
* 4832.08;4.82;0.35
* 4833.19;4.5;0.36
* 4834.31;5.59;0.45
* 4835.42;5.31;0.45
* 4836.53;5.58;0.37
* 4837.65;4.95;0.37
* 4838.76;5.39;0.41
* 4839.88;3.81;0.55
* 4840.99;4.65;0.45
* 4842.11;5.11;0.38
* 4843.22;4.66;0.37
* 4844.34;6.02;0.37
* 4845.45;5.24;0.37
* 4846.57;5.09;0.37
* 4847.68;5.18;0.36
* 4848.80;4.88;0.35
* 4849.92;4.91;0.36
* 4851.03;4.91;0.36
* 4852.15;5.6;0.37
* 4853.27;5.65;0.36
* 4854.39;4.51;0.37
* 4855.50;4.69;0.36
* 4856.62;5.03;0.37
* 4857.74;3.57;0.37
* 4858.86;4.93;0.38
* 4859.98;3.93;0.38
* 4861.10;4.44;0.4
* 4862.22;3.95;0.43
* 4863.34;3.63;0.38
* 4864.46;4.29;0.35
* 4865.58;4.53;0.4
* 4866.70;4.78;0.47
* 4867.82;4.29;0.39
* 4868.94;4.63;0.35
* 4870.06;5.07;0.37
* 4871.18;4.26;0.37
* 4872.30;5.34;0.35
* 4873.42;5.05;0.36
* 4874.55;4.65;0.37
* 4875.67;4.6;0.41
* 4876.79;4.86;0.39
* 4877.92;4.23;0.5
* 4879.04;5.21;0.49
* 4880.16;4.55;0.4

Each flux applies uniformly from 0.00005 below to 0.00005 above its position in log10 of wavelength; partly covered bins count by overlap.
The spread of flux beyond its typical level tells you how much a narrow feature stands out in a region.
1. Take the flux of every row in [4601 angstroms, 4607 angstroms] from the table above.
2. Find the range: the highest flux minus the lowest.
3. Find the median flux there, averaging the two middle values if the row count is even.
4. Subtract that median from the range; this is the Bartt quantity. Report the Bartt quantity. -3.7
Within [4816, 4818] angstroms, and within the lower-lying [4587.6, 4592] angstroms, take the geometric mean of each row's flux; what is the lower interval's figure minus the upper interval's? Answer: -0.58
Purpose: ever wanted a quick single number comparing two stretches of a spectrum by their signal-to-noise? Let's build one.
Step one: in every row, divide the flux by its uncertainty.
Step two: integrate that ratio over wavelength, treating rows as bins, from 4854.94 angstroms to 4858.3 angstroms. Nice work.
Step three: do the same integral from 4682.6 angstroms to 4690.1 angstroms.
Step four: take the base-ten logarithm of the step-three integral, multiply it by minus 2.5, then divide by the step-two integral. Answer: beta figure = -0.113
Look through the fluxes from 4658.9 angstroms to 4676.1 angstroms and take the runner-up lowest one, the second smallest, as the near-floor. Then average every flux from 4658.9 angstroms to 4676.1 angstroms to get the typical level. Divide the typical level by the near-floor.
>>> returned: 1.26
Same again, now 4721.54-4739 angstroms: 1.19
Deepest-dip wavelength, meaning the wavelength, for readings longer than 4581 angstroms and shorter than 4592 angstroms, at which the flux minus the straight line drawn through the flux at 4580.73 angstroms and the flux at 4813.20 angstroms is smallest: 4586.00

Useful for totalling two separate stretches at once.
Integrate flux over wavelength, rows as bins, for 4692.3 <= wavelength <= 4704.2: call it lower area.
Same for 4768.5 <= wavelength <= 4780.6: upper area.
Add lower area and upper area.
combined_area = 115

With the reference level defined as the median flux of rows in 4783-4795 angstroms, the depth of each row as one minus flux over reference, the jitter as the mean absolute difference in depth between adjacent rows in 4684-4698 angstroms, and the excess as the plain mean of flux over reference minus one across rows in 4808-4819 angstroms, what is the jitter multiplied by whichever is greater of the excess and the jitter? 0.0222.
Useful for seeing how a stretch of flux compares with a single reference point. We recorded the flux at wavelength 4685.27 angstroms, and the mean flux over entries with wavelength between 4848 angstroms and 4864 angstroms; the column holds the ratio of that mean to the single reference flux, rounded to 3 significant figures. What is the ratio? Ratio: 1.01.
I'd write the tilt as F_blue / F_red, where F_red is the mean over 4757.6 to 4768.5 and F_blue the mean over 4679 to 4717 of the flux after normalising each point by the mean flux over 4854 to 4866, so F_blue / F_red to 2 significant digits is 0.94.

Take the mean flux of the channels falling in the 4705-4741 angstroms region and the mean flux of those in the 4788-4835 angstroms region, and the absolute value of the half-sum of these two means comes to 5.13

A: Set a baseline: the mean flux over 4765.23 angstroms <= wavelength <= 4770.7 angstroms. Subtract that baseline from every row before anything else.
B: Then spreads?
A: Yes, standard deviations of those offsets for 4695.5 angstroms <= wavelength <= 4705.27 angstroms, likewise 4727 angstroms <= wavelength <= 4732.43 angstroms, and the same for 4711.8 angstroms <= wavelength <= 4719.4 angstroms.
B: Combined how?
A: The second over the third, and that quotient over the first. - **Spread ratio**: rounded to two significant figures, 2.3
